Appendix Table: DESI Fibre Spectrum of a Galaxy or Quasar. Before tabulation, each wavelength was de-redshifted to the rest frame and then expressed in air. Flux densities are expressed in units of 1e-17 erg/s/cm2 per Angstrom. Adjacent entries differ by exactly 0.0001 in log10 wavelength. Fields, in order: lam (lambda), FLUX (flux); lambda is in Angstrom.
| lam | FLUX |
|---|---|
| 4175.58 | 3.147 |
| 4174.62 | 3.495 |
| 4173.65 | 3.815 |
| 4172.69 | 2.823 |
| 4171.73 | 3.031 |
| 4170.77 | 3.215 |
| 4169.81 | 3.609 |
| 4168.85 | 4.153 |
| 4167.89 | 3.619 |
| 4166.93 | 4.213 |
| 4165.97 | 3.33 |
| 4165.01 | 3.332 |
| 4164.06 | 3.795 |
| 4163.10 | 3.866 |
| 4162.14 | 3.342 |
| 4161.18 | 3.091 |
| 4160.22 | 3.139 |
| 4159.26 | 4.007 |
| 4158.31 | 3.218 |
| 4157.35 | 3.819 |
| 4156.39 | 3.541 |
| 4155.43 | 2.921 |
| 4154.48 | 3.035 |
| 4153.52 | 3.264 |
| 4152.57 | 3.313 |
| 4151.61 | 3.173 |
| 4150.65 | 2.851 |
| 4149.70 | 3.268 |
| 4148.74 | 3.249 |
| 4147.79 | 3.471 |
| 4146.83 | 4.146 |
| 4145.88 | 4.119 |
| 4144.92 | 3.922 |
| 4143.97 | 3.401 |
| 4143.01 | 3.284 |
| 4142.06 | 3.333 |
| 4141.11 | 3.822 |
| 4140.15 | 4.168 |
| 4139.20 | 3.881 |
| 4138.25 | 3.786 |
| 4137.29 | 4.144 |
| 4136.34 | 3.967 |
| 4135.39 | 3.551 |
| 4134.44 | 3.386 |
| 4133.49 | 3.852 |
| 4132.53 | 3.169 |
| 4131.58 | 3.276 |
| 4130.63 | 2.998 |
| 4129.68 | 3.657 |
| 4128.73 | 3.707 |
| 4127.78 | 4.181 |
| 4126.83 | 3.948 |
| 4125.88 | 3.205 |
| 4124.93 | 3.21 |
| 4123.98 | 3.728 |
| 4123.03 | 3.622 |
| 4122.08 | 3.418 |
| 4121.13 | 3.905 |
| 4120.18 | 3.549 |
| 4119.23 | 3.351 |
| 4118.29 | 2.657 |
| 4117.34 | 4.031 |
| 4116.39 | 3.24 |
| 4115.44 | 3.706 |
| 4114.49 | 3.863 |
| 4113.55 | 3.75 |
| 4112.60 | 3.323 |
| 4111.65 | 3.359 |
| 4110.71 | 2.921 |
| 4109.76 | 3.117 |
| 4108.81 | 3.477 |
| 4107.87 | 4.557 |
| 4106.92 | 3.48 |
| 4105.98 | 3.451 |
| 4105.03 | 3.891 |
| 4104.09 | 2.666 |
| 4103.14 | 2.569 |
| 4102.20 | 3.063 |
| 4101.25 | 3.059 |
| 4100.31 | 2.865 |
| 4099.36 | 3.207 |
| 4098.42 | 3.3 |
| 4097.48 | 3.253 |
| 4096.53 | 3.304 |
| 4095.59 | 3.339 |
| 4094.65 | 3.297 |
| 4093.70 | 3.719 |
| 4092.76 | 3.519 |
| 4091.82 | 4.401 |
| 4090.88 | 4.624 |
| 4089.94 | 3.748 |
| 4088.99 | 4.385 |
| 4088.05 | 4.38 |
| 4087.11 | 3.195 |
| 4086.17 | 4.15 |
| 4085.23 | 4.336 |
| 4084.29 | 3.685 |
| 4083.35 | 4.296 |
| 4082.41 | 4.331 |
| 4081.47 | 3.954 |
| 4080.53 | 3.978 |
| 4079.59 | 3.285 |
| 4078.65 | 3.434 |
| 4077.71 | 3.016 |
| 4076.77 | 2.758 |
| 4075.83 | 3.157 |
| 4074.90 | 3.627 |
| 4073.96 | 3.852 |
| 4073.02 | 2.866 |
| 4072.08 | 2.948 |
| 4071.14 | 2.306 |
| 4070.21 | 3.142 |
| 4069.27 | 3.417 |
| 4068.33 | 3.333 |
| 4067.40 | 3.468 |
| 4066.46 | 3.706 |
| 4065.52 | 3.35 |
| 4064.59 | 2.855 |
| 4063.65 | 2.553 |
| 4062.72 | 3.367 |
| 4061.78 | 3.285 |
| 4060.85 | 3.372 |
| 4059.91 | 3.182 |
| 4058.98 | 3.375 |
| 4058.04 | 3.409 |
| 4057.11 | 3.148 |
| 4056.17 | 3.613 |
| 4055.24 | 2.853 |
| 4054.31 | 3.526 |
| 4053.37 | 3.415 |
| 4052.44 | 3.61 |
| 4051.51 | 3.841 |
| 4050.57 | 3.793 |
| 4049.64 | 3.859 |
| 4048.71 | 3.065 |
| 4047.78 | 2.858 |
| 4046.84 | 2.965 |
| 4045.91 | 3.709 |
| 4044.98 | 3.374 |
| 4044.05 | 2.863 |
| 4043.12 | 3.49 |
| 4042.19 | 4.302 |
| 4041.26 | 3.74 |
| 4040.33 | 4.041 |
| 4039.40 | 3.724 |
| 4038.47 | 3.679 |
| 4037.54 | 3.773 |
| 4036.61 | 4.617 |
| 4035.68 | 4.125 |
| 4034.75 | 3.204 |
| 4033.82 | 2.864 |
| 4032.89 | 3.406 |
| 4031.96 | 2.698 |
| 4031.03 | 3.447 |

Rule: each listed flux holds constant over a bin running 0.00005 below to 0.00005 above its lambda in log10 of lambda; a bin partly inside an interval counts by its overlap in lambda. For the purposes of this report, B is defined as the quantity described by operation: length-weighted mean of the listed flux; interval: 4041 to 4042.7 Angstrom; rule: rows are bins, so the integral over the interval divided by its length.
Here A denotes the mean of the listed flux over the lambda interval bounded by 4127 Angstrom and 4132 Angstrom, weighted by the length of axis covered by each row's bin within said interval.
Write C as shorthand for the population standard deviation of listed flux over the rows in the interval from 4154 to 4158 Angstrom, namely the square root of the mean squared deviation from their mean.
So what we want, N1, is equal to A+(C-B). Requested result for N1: -0.08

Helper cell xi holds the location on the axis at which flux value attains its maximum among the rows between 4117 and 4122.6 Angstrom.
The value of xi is 4117.34 Angstrom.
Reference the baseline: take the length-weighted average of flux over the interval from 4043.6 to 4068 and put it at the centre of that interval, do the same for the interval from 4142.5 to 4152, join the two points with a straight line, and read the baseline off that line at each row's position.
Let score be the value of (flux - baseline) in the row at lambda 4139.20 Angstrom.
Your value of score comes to 0.4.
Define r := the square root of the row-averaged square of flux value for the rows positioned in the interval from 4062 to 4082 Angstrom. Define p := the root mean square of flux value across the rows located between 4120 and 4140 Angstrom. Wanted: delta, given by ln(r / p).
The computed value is -0.10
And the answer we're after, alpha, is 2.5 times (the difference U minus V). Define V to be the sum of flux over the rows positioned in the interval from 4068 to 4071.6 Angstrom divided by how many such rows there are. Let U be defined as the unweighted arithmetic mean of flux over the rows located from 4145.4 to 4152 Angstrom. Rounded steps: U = 3.5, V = 3.05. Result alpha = 1.0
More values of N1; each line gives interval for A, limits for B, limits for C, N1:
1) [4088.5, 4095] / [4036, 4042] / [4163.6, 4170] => 0.35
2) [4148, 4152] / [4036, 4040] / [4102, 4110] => -0.22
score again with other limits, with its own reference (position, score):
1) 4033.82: -0.4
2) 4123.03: 0.2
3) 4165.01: -0.2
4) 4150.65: -0.6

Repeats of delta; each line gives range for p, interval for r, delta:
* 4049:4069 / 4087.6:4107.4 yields 0.04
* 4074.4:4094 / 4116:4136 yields -0.09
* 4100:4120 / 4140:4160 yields 0.04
